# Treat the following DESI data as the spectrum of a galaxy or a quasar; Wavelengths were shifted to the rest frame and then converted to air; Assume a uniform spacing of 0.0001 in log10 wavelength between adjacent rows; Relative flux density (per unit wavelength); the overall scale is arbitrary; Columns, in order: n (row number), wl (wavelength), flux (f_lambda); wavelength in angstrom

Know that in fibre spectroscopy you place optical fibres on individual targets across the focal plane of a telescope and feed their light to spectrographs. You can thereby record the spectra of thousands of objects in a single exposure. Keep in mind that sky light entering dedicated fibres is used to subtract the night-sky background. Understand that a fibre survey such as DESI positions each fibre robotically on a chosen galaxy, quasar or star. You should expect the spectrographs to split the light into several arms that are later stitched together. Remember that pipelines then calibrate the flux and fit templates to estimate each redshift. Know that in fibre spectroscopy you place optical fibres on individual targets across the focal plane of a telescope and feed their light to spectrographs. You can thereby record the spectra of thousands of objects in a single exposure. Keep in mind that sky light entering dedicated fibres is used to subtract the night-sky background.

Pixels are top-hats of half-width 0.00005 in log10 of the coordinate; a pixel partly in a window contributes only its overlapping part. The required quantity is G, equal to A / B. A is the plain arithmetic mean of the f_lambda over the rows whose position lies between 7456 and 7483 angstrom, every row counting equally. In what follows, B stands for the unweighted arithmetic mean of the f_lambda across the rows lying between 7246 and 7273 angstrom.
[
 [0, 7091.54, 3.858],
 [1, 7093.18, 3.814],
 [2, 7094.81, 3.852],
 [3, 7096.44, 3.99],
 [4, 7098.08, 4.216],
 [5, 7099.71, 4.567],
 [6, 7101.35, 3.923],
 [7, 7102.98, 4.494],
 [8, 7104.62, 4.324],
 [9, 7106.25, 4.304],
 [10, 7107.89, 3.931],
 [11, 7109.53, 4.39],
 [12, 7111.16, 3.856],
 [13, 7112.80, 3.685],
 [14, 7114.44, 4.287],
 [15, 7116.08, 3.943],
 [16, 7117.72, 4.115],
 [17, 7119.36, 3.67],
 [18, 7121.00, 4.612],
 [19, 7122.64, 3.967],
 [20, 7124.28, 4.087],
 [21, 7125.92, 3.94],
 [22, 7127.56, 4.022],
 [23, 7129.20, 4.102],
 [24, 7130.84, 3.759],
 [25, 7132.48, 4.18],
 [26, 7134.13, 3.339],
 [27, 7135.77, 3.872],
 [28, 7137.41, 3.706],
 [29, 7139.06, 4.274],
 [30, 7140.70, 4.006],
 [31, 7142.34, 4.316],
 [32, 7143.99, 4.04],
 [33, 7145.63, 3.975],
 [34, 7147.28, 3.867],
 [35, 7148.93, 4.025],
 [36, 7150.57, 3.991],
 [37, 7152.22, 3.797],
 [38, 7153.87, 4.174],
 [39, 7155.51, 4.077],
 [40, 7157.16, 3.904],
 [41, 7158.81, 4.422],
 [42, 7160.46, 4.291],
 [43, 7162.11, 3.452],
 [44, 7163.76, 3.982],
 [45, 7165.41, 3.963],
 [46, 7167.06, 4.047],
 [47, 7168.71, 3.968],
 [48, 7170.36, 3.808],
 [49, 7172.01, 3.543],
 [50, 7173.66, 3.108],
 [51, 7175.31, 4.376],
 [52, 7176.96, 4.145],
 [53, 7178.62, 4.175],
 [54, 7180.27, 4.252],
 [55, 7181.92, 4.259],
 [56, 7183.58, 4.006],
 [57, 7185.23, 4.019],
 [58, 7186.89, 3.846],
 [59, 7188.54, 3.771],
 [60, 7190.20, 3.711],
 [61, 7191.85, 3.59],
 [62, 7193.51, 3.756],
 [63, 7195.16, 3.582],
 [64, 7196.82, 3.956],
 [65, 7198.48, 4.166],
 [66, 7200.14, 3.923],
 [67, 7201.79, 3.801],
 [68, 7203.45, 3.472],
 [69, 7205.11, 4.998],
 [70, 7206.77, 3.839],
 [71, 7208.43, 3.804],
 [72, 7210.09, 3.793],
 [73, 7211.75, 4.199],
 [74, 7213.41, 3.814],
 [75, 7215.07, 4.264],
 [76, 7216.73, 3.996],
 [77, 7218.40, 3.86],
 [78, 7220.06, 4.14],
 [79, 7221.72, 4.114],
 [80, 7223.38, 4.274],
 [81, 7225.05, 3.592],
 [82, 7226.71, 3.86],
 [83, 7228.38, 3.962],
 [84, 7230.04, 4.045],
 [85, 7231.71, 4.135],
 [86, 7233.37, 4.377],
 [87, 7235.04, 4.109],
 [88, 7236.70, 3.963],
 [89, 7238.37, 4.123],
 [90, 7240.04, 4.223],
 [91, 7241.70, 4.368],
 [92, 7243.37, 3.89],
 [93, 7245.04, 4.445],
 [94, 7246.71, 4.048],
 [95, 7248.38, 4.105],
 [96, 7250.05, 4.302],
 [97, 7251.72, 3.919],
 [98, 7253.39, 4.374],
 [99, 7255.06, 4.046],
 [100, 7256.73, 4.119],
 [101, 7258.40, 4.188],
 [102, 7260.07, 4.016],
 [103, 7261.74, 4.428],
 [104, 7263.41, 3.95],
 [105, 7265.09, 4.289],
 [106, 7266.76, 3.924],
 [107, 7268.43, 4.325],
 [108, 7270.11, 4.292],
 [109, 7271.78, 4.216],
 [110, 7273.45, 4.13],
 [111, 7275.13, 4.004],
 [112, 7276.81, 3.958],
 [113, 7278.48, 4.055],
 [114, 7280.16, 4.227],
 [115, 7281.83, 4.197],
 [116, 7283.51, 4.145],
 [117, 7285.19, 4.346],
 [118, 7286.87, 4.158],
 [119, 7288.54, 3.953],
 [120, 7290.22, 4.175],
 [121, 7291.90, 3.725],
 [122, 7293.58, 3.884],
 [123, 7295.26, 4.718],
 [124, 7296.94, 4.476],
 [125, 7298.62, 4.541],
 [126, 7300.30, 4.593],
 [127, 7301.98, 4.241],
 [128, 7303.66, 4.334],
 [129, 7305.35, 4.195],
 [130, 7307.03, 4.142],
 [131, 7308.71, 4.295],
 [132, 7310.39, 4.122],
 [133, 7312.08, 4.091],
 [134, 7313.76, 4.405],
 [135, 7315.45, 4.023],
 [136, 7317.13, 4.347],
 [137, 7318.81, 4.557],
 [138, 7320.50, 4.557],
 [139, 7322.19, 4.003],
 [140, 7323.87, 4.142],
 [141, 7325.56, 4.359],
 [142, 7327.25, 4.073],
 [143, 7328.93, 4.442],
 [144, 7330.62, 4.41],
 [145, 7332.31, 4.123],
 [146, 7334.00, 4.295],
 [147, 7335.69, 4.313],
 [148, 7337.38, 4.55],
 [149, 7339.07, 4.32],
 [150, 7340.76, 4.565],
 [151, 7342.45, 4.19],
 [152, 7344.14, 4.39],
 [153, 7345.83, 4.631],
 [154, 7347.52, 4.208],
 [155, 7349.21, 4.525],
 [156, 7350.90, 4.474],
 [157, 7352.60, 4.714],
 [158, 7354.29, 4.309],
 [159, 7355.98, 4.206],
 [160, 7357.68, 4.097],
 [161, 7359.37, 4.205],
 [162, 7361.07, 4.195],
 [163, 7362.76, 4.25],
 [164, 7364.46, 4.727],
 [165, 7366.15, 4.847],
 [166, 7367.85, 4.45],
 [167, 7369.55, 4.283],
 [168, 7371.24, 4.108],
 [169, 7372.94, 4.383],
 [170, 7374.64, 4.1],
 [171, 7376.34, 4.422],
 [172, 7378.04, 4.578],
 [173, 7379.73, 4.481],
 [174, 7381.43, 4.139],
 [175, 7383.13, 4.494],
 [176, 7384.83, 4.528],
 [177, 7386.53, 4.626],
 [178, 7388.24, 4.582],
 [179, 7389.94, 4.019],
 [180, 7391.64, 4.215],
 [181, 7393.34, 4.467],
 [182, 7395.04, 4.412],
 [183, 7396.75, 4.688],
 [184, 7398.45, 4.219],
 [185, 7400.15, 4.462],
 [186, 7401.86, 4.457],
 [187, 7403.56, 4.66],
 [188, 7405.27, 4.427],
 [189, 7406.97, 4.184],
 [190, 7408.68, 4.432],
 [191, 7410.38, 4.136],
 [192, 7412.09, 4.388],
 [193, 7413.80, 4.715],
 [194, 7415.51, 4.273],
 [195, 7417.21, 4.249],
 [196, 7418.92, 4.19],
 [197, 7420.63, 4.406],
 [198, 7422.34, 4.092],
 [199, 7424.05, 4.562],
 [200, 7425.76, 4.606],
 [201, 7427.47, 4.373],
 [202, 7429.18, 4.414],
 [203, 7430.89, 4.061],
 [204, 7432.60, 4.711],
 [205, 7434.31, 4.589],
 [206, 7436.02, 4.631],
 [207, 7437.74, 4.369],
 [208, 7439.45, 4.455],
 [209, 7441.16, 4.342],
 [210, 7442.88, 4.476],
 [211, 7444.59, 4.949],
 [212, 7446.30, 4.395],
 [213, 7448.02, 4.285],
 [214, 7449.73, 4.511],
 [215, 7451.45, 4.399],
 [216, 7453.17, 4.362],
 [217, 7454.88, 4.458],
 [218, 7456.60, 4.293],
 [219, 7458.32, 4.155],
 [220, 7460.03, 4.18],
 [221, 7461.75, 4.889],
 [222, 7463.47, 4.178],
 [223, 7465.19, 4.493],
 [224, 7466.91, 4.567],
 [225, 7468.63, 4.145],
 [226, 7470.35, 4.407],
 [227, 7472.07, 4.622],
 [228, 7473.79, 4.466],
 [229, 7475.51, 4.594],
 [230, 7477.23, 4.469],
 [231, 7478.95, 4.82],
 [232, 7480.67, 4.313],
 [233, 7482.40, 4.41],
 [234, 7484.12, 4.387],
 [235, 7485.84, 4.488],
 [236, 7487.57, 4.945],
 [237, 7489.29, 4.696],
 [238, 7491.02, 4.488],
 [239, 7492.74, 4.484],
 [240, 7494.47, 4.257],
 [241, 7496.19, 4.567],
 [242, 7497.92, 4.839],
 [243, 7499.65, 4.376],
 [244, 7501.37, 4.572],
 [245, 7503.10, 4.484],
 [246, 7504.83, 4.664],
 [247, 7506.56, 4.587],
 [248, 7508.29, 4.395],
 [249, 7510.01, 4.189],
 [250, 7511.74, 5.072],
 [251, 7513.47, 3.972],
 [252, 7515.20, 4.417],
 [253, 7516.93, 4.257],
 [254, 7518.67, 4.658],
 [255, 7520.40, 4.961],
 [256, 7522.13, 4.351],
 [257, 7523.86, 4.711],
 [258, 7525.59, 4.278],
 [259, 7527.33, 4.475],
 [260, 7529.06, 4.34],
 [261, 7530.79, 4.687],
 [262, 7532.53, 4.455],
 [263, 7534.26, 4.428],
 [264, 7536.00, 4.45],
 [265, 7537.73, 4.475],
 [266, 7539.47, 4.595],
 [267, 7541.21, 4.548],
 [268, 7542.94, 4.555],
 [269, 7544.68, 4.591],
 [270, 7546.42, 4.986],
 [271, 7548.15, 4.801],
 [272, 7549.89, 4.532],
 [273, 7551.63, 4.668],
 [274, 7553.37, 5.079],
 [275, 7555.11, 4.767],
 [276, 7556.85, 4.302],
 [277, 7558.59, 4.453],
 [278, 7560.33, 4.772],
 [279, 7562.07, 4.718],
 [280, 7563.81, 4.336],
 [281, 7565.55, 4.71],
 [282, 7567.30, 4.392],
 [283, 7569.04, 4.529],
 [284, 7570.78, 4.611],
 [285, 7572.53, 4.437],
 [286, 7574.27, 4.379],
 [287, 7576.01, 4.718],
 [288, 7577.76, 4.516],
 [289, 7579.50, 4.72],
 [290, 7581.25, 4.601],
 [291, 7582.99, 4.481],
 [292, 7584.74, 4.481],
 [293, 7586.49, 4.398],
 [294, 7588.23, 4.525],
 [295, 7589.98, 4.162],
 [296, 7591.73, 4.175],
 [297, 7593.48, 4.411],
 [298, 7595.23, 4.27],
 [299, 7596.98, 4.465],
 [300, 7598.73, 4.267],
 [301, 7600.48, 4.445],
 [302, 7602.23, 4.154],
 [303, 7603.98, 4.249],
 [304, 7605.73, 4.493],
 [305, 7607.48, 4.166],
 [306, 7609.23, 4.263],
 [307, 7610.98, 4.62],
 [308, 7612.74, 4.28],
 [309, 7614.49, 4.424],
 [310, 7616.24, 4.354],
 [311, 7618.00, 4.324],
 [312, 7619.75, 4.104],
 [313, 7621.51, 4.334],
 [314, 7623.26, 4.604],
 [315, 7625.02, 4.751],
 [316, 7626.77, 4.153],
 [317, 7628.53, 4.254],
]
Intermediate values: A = 4.44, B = 4.16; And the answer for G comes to 1.07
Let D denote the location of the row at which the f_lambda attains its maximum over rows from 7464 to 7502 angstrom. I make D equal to 7487.57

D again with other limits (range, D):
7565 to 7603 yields 7579.50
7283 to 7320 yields 7295.26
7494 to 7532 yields 7511.74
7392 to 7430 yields 7413.80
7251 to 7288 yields 7261.74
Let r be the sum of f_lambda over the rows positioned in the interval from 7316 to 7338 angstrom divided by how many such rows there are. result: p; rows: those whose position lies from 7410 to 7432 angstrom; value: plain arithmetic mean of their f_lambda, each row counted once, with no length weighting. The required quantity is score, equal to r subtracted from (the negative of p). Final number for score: -8.66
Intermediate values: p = 4.34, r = 4.32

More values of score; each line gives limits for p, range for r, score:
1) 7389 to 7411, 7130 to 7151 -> -8.32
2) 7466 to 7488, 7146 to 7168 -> -8.51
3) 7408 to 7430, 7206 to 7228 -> -8.34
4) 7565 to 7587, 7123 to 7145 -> -8.51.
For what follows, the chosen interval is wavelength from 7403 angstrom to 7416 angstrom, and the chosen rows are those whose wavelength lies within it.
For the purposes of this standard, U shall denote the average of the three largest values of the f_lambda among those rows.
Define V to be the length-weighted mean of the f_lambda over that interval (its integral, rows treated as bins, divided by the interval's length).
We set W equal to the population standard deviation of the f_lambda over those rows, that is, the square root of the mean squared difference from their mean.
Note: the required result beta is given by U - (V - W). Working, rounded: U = 4.60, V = 4.4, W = 0.194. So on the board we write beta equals 0.399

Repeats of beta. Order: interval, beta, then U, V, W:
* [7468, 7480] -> 0.362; 4.68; 4.5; 0.194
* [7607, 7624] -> 0.358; 4.55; 4.3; 0.158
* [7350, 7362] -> 0.381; 4.50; 4.3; 0.197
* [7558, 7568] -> 0.339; 4.73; 4.6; 0.174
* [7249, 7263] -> 0.370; 4.37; 4.2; 0.170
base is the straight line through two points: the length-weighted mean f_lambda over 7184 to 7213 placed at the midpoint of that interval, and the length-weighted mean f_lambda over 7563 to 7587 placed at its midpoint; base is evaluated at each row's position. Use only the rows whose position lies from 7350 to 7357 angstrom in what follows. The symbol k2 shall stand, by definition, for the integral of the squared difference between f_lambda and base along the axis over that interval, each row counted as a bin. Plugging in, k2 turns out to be 0.8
